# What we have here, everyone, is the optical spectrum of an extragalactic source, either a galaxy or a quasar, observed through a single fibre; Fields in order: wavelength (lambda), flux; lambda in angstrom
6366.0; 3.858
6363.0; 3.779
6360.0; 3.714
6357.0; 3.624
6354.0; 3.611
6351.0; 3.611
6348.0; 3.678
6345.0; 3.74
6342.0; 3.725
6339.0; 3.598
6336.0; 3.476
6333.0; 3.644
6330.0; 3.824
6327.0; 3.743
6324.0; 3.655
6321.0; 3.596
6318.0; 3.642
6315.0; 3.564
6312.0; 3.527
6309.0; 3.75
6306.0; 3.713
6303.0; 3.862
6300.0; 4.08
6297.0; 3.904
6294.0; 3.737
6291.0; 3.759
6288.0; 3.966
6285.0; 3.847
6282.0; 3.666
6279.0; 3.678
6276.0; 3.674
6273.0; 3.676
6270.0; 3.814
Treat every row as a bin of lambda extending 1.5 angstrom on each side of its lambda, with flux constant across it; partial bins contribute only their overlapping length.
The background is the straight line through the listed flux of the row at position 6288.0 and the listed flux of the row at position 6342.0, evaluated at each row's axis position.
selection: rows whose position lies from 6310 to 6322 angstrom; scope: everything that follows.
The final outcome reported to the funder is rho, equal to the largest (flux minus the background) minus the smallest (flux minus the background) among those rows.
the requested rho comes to 0.14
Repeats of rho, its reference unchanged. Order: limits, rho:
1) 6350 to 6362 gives 0.14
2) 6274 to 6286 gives 0.21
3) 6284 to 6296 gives 0.20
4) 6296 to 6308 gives 0.34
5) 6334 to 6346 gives 0.30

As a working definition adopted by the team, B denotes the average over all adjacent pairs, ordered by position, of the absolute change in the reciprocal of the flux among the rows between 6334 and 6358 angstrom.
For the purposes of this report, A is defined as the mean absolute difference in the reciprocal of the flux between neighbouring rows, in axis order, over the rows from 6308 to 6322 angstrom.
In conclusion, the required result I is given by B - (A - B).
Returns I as 0.001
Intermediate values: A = 0.007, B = 0.004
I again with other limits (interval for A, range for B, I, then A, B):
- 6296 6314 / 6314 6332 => -0.001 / 0.011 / 0.005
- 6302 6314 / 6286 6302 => 0.009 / 0.010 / 0.009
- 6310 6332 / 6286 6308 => 0.016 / 0.005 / 0.010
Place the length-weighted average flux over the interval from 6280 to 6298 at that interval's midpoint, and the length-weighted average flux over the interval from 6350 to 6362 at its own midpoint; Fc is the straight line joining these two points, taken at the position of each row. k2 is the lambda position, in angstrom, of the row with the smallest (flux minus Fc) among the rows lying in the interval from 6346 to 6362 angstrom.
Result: 6351.0 angstrom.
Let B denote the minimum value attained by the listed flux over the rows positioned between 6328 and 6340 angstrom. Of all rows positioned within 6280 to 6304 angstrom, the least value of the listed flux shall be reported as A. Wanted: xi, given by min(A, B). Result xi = 3.48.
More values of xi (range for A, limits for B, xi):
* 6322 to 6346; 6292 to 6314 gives 3.48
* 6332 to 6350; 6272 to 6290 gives 3.48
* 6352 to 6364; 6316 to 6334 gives 3.60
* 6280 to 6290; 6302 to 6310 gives 3.67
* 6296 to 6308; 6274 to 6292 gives 3.67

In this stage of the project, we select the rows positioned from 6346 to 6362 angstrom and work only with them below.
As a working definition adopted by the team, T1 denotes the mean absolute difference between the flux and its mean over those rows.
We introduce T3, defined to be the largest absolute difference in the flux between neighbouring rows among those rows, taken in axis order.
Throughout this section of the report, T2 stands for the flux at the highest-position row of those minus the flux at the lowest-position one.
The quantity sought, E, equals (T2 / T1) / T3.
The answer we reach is 10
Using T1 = 0.039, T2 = 0.04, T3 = 0.09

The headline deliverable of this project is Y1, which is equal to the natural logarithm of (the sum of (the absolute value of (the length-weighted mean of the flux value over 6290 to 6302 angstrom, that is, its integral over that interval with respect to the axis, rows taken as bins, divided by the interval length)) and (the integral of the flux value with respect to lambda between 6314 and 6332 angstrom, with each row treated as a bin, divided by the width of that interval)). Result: 2.02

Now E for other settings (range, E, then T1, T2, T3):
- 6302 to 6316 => -12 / 0.110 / -0.30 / 0.22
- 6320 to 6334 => 4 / 0.073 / 0.05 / 0.18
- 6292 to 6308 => -1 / 0.107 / -0.02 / 0.22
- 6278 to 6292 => 4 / 0.099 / 0.08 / 0.21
